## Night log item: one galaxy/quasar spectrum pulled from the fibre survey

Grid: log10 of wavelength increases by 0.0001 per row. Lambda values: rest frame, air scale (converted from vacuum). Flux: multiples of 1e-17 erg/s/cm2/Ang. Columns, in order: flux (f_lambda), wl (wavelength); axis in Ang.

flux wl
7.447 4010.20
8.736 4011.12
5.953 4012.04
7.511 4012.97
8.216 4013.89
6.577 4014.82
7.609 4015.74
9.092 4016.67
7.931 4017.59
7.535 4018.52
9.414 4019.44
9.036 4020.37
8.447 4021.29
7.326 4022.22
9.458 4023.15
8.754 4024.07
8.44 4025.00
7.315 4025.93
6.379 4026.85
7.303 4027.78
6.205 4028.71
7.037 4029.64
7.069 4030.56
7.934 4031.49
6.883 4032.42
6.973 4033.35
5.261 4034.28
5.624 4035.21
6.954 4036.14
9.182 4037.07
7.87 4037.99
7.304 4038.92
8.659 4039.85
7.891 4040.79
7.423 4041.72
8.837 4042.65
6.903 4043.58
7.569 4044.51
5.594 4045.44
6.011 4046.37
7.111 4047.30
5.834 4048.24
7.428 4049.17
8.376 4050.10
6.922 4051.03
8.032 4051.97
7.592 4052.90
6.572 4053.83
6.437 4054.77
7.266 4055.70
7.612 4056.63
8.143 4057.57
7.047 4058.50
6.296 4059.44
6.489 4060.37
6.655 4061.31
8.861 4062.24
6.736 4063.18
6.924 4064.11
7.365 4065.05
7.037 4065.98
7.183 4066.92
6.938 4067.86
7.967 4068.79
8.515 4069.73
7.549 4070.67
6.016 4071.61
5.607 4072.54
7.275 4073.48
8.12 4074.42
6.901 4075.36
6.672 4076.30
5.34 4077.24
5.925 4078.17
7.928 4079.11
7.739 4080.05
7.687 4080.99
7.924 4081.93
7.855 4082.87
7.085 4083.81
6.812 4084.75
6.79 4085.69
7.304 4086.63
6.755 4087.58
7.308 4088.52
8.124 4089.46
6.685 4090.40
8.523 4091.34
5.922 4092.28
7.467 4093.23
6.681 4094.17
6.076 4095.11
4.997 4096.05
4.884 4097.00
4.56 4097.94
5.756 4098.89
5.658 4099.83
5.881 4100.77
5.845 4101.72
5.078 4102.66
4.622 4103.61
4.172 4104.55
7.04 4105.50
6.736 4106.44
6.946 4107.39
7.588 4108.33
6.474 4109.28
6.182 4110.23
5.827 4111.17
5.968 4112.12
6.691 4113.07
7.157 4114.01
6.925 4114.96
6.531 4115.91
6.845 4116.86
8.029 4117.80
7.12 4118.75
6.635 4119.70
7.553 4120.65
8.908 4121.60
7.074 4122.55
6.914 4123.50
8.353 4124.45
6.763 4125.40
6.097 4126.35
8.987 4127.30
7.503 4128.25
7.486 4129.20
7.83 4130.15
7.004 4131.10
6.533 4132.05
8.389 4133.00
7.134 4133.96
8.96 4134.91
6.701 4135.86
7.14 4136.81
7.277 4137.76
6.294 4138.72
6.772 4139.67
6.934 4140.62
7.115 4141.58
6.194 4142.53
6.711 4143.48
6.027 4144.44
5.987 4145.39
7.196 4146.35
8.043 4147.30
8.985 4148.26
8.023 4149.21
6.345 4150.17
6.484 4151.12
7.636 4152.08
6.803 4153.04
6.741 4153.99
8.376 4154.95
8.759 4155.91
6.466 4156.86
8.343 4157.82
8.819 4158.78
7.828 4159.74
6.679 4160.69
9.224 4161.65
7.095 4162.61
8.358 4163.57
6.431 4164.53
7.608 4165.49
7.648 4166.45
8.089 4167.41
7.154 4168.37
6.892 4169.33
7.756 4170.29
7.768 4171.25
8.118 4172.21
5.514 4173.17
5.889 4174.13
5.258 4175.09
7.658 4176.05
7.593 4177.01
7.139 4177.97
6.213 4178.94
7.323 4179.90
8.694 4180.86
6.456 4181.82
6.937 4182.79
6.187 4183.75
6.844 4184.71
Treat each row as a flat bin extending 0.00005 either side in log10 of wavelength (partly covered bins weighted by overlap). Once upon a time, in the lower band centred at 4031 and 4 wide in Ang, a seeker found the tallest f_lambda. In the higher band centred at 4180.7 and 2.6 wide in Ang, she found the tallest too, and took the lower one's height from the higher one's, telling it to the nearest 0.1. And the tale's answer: 0.8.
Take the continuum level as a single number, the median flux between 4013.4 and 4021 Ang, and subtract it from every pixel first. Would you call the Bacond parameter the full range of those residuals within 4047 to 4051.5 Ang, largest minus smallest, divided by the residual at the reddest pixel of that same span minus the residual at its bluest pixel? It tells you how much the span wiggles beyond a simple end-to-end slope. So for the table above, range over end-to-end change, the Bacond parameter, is -13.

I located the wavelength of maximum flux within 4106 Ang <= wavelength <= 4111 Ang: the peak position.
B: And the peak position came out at 4108.33 Ang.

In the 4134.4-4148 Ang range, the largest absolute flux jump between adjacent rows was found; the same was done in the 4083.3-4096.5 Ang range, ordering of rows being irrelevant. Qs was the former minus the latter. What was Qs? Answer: -0.34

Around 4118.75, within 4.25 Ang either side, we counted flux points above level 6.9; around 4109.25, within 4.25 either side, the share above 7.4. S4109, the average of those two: 3.06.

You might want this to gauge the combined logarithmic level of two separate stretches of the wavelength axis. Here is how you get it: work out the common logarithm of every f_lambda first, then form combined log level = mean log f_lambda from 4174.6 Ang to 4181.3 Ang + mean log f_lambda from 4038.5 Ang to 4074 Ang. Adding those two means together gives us 1.70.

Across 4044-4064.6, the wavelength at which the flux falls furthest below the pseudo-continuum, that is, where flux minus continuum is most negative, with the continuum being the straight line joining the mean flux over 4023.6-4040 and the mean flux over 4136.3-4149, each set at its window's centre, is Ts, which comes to 4045.44 Ang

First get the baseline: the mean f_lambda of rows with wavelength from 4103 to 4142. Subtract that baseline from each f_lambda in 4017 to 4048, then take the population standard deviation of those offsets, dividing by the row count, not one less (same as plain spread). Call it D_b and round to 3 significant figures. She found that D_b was 1.09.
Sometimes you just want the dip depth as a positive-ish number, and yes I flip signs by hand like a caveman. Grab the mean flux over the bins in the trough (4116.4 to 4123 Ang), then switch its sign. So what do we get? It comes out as -7.5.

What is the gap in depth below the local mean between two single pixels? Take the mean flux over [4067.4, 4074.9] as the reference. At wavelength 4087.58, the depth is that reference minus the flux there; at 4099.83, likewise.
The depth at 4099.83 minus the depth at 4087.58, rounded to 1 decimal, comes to 1.1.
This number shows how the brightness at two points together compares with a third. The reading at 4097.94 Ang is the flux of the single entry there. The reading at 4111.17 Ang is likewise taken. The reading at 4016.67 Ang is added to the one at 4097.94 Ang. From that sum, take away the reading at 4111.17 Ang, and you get 7.8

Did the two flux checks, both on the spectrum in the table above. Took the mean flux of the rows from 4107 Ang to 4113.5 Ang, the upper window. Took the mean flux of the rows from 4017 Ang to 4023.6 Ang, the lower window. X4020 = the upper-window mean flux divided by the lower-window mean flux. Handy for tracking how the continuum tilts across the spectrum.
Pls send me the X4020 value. 0.77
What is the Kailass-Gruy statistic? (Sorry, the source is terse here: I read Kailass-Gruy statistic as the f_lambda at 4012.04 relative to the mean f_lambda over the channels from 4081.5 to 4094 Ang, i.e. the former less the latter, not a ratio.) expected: -1.3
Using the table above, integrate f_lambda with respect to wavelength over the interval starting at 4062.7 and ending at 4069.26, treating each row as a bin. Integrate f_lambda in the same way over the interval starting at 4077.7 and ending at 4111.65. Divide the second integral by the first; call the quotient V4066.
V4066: 4.7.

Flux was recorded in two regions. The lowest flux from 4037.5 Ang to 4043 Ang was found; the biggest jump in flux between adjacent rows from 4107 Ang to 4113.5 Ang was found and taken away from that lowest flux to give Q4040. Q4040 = 6.19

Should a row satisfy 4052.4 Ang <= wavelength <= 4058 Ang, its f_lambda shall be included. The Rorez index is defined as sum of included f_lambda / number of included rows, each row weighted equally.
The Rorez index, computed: 7.3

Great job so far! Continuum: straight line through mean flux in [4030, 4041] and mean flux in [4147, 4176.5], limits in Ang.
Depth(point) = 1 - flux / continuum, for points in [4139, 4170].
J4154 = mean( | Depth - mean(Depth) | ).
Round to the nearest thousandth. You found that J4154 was 0.105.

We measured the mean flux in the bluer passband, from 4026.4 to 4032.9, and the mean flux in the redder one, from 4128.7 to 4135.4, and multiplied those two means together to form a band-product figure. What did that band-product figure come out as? 53.1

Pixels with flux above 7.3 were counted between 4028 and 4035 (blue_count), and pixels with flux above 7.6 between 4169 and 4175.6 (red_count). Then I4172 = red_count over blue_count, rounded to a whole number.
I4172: 3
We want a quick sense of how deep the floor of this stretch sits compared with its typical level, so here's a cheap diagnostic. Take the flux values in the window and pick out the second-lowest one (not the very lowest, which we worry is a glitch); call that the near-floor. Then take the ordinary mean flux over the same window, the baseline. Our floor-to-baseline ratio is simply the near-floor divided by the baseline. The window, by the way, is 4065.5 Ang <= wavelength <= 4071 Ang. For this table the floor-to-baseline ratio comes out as 0.93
